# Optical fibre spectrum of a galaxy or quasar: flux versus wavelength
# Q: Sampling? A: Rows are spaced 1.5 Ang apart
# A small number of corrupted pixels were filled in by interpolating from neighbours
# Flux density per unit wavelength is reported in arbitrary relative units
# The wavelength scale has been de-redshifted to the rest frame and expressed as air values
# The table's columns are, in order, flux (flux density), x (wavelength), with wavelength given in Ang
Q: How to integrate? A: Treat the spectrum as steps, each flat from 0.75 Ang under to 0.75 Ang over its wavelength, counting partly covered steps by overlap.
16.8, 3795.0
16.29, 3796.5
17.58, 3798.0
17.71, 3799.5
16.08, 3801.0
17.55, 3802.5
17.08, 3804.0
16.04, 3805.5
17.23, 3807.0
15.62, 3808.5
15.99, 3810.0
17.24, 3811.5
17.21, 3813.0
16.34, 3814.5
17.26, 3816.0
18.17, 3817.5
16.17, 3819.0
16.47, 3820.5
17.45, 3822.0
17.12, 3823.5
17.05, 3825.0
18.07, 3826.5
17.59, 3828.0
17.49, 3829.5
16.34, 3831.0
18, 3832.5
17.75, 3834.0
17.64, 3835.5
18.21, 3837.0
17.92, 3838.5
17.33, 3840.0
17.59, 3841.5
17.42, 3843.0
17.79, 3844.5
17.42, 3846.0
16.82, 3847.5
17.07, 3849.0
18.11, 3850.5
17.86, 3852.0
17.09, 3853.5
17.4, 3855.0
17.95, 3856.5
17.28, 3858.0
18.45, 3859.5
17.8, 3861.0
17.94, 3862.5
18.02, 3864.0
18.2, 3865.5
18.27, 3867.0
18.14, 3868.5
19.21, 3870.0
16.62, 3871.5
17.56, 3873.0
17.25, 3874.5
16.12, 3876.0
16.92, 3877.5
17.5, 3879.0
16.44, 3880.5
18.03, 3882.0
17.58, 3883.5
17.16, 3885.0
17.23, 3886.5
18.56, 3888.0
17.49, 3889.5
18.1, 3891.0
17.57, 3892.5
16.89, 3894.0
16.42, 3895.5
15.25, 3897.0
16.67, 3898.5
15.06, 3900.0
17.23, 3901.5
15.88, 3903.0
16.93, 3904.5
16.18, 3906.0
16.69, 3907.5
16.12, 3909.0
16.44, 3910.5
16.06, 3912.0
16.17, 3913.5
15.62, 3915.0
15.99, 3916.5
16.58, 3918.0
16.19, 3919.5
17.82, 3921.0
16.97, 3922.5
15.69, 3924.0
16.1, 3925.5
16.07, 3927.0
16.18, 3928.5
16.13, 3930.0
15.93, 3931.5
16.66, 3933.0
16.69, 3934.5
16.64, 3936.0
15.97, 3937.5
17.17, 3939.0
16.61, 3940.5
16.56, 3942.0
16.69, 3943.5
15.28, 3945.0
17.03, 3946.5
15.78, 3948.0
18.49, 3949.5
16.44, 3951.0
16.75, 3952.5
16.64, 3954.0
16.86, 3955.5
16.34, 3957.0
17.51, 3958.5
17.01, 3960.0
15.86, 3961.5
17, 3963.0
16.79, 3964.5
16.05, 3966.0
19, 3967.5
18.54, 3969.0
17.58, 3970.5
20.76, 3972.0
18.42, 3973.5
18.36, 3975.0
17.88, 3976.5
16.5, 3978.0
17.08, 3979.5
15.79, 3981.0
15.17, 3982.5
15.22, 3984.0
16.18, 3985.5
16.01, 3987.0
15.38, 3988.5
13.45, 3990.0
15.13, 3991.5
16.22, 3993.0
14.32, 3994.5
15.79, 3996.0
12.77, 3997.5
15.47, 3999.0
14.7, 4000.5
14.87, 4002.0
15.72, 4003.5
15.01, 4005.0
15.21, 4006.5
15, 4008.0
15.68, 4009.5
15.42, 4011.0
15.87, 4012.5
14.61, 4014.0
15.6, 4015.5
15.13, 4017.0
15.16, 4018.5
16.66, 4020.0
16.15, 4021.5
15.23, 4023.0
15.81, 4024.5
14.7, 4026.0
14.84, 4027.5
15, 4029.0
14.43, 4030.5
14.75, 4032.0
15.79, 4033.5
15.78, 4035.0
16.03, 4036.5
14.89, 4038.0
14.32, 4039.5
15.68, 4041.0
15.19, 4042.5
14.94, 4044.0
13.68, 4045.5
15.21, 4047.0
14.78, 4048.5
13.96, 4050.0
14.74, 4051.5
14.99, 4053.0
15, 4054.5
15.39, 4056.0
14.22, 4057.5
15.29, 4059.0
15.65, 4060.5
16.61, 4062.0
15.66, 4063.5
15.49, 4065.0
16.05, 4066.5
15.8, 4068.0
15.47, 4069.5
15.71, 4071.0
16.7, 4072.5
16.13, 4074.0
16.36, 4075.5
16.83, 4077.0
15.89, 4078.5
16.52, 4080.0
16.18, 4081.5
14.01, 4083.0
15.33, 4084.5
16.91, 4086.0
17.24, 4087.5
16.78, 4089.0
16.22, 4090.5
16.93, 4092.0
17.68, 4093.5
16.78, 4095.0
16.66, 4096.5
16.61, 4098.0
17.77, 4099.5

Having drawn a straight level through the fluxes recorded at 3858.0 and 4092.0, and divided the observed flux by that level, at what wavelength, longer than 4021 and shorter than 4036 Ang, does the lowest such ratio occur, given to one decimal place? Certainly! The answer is 4030.5 Ang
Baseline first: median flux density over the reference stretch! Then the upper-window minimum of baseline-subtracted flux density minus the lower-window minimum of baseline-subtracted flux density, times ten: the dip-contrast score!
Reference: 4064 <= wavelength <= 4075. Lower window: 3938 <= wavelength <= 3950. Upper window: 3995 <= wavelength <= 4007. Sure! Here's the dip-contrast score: -25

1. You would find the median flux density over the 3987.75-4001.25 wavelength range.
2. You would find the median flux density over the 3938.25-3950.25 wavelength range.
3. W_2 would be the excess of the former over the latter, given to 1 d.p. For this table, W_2 -1.5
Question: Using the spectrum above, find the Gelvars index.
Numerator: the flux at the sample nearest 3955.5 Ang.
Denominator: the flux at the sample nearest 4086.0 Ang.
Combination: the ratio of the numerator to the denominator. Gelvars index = 1.00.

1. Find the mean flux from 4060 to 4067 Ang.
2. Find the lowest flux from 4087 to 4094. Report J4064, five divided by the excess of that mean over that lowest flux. -15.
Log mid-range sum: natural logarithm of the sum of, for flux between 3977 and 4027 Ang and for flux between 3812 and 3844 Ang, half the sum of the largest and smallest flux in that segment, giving 3.469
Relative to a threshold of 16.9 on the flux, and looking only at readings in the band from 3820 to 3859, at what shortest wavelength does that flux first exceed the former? 3822.0 Ang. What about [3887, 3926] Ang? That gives 3888.0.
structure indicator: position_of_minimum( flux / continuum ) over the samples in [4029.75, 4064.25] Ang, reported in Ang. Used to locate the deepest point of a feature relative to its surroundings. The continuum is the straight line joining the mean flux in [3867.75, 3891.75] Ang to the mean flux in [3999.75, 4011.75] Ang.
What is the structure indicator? 4045.5 Ang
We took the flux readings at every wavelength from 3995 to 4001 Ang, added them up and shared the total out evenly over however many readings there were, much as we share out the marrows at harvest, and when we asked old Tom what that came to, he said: 14.7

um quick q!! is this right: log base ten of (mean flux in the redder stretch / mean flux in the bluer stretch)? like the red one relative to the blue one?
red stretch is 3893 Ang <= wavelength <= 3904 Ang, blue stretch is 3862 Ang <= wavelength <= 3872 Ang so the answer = -0.05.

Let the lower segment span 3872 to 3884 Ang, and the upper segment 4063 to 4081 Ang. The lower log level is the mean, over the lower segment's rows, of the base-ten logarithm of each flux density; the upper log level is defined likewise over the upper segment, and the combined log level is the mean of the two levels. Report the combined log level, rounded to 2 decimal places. 1.22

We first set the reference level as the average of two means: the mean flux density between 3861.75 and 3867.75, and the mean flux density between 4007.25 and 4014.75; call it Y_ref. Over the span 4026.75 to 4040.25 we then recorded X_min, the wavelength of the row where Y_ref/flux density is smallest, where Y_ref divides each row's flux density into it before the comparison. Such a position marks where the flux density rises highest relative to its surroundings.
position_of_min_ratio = 4036.5 Ang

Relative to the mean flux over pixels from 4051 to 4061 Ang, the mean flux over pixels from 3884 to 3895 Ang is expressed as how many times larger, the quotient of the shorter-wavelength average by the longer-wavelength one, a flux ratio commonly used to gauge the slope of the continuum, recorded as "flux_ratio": 1.17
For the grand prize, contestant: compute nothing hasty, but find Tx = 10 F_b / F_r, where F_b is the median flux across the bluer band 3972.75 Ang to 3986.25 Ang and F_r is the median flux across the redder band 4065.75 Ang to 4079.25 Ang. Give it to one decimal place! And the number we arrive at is 10.3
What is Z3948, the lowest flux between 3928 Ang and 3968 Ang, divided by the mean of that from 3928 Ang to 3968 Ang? 0.917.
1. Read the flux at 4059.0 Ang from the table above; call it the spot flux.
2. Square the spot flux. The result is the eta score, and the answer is 234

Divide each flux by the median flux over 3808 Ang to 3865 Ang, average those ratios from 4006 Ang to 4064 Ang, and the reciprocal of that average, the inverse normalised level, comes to 1.15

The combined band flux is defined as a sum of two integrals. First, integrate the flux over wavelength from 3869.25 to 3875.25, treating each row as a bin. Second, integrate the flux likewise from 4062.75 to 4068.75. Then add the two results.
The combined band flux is 200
